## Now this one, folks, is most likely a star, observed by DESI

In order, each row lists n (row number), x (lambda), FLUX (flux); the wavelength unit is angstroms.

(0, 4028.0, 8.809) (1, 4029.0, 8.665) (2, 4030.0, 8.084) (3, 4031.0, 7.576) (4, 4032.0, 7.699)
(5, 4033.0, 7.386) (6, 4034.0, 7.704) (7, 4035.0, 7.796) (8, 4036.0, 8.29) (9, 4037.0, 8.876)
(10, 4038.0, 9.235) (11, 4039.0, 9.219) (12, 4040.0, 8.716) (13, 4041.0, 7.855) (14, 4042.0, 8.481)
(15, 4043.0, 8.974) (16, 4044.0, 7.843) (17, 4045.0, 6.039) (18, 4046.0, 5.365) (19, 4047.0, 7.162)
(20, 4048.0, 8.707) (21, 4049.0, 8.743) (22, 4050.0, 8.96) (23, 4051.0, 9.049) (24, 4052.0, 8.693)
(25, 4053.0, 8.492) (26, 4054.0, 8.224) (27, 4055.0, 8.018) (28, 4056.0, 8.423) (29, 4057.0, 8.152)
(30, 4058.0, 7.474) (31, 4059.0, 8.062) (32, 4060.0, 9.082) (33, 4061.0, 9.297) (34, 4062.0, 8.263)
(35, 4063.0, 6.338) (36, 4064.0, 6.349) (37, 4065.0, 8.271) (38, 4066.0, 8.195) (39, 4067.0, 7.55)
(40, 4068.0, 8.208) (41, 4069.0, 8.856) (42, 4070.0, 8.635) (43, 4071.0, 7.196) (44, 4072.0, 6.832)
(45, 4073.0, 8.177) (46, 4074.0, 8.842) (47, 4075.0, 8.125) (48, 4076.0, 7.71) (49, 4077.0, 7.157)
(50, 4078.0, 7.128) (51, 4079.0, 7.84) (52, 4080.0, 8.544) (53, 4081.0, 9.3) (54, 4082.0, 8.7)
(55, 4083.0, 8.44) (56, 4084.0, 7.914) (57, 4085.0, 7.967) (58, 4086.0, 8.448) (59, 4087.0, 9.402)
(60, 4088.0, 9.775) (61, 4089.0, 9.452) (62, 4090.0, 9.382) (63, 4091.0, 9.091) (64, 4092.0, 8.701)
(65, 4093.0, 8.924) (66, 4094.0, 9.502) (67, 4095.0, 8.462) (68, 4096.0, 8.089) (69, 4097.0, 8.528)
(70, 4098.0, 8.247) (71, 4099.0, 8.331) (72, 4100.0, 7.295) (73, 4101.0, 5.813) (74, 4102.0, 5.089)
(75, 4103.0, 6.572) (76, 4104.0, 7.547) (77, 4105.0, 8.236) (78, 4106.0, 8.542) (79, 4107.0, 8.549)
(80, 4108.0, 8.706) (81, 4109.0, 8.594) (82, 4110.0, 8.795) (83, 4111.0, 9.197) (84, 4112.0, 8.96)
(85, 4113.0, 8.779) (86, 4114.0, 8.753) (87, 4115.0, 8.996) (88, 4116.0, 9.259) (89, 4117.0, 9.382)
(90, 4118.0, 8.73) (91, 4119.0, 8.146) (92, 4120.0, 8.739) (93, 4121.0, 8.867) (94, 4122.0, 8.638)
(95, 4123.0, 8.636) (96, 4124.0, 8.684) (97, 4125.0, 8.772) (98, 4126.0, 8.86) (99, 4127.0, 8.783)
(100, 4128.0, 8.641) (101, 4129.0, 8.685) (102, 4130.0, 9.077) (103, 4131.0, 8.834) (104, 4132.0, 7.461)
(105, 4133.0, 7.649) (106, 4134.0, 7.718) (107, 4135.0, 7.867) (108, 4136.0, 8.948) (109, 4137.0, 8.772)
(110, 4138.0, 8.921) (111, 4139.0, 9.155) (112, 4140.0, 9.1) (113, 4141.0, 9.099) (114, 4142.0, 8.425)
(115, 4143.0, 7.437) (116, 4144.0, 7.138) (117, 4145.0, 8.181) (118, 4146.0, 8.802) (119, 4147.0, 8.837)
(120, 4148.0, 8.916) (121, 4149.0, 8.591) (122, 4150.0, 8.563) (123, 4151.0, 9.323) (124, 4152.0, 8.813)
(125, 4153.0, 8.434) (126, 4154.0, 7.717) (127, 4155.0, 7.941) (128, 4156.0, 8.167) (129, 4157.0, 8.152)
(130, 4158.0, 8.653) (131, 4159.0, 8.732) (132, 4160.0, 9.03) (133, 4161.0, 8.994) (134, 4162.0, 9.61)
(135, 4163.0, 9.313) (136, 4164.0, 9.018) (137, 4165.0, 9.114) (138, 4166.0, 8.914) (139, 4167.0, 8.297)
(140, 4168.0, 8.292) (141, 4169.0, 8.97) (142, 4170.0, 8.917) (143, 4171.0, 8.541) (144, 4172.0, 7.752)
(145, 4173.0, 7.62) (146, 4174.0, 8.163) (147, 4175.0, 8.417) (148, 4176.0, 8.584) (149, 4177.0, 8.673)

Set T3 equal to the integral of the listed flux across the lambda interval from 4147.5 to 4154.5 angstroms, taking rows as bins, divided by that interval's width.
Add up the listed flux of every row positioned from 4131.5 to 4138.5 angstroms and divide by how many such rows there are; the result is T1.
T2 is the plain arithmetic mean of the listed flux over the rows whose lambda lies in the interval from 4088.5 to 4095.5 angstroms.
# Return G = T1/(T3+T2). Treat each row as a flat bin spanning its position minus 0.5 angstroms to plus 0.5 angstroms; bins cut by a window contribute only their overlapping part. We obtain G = 0.46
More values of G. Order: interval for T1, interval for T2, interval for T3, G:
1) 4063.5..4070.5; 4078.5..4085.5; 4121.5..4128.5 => 0.47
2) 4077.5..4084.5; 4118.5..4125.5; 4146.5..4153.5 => 0.47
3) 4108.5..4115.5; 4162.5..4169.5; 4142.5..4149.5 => 0.52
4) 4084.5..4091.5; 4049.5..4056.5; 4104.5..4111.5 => 0.53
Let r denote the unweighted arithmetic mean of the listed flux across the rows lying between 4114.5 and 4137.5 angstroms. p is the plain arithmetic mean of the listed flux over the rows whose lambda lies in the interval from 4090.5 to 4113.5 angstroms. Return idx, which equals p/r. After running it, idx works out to 0.95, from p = 8.20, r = 8.61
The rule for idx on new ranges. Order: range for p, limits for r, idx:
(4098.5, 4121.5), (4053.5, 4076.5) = 1.03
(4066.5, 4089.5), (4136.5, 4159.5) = 0.97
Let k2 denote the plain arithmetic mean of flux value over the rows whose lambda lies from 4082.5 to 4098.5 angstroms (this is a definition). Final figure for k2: 8.8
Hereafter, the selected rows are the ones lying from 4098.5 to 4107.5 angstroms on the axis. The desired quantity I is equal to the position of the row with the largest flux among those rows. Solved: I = 4107.0 angstroms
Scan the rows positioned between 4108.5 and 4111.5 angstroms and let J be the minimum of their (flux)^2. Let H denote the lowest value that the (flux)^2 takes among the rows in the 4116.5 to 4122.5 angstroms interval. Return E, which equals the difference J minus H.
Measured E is 7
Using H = 66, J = 74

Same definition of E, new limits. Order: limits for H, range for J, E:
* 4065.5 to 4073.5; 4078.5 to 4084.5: 15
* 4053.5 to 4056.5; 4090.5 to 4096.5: 1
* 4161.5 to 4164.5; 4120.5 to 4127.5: -7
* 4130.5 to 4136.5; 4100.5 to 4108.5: -30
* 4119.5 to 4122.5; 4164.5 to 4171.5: -6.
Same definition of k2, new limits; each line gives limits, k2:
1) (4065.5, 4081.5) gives 8.0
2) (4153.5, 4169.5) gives 8.7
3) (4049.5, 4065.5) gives 8.2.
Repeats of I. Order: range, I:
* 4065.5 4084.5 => 4081.0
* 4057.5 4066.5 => 4061.0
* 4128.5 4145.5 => 4139.0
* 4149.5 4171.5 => 4162.0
